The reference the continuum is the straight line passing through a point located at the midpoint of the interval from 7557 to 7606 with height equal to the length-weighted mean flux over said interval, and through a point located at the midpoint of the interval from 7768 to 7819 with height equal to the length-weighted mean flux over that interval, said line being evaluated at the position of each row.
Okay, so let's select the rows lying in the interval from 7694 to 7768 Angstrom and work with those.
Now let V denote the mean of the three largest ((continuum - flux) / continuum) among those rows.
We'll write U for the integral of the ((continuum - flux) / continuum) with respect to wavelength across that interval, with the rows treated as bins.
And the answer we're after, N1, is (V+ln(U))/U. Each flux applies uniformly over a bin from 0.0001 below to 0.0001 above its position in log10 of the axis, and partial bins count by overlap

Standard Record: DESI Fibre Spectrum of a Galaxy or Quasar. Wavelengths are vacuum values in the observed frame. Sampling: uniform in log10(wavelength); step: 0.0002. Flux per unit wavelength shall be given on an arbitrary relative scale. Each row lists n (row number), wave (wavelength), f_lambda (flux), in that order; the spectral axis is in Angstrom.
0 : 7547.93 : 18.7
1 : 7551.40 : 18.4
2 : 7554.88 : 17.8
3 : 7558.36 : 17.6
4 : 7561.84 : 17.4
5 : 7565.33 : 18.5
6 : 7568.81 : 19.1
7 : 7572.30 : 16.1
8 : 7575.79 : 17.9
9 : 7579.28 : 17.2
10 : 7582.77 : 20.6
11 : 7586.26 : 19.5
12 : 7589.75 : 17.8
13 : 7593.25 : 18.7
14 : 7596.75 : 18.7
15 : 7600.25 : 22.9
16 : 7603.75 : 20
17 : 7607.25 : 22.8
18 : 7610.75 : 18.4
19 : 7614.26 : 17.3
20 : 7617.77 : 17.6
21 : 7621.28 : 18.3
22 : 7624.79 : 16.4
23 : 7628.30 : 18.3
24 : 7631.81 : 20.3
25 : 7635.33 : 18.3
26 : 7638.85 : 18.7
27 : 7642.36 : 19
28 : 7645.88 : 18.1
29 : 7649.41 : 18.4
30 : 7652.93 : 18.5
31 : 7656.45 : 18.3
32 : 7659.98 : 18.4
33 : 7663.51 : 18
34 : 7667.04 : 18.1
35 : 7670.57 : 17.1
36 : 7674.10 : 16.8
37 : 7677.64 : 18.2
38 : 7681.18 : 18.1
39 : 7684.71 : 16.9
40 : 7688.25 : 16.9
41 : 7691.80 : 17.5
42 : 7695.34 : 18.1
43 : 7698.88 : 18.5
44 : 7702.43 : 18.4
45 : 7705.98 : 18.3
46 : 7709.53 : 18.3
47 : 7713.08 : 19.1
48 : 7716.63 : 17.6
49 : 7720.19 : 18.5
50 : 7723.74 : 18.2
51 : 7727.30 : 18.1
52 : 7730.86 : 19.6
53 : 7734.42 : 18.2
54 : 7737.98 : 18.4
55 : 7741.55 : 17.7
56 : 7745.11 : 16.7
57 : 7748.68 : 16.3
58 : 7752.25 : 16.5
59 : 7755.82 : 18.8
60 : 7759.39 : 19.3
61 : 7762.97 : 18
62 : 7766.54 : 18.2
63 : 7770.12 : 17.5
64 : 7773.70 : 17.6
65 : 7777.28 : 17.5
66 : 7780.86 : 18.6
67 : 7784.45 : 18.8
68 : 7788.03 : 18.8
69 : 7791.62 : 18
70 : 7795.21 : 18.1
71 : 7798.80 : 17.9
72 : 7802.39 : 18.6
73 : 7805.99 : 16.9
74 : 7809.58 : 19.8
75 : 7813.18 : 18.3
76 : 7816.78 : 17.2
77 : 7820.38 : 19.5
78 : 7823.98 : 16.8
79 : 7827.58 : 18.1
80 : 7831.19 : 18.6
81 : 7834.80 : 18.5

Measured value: -0.29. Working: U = 0.73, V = 0.096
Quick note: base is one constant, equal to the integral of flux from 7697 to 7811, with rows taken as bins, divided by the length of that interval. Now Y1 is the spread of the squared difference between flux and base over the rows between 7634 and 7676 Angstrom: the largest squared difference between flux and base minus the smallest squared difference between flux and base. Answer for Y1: 1.8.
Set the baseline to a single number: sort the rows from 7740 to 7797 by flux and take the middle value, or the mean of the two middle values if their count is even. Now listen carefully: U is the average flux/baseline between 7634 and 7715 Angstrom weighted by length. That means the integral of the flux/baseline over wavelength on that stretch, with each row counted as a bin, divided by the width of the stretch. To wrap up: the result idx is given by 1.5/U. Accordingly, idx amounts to 1.49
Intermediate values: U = 1.00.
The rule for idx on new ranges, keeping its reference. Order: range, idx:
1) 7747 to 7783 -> 1.51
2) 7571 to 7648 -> 1.44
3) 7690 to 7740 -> 1.47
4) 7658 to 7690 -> 1.53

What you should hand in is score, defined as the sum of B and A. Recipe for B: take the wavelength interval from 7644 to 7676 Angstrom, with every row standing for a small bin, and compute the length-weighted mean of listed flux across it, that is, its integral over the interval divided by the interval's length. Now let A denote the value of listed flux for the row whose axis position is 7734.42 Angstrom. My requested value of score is 36.2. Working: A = 18.2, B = 18.0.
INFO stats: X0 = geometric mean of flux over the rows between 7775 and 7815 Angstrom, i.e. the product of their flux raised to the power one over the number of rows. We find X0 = 18.3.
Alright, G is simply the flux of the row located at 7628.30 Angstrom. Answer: 18.3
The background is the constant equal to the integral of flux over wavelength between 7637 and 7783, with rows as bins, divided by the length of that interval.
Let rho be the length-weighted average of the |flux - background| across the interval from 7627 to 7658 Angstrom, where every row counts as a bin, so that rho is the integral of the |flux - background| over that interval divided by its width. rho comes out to 0.64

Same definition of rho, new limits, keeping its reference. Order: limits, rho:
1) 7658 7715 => 0.51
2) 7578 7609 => 2.03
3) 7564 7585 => 1.19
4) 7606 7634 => 1.27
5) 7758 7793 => 0.51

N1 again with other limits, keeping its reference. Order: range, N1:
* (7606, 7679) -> 0.13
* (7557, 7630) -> -2.18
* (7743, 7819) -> -0.23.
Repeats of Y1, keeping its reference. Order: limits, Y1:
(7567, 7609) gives 22.6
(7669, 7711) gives 1.8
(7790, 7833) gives 2.7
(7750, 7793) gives 2.7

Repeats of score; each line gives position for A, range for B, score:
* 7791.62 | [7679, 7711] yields 35.9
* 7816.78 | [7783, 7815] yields 35.6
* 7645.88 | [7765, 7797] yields 36.2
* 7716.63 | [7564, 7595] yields 36.0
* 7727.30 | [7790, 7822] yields 36.3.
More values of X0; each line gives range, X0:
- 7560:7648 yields 18.7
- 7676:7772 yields 18.0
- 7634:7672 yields 18.3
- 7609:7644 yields 18.2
